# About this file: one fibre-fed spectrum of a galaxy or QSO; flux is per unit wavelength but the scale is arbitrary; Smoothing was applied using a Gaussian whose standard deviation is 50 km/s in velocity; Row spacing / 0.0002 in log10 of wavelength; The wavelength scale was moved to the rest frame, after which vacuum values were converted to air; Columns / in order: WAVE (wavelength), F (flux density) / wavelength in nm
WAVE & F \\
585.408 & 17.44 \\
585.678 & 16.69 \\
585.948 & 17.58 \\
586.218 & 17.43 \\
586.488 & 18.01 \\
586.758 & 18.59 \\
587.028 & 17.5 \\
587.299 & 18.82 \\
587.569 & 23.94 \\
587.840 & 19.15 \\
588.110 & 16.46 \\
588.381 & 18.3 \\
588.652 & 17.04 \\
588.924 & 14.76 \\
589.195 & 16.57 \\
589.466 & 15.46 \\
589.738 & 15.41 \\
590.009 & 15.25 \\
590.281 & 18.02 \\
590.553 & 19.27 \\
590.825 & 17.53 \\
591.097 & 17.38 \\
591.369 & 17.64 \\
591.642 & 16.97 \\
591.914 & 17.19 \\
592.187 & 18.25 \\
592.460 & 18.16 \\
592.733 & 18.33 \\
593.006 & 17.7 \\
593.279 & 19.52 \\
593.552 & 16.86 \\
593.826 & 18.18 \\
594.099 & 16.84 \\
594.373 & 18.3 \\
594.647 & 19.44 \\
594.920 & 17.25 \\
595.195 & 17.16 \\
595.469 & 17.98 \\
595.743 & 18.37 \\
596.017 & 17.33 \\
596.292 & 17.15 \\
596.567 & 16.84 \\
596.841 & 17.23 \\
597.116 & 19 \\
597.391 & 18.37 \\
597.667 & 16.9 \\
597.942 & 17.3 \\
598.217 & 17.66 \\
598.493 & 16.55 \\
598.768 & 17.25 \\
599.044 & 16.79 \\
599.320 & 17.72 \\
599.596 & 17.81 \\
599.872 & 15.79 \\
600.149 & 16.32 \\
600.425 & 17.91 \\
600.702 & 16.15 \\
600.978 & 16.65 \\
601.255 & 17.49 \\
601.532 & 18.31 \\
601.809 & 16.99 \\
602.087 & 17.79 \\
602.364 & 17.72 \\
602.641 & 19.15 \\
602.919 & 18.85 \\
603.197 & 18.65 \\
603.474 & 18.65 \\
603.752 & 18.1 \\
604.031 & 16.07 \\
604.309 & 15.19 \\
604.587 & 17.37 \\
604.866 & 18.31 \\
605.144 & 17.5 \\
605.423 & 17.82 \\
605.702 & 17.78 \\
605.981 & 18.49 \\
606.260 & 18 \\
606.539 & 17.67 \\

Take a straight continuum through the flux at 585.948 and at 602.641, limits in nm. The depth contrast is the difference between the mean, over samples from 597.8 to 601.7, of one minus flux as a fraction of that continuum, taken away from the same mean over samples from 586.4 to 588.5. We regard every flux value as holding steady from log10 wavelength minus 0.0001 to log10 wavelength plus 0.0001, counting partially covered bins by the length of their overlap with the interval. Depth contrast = -0.16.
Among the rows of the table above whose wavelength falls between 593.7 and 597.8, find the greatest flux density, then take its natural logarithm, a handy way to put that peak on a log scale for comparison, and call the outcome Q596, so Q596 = 2.97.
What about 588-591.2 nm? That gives 2.96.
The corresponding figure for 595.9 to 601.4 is 2.94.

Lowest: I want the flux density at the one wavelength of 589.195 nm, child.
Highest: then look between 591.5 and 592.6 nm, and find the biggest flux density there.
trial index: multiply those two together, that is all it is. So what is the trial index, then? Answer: 302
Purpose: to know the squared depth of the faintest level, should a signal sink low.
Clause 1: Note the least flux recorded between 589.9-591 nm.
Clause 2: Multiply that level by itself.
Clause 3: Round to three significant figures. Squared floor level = 233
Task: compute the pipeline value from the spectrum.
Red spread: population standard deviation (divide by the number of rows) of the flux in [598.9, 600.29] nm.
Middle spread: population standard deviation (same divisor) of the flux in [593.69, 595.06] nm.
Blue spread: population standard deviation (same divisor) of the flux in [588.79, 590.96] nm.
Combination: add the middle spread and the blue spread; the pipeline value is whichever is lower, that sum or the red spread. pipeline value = 0.8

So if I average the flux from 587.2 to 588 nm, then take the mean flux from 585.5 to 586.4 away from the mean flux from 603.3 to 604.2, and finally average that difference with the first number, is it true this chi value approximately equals 10.5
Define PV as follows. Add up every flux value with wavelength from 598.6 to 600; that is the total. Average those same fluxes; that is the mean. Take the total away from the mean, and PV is -68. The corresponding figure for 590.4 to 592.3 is -106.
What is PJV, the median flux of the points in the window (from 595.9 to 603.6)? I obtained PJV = 17.41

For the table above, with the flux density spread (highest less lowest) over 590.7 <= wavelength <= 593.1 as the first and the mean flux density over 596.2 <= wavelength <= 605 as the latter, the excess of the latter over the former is 16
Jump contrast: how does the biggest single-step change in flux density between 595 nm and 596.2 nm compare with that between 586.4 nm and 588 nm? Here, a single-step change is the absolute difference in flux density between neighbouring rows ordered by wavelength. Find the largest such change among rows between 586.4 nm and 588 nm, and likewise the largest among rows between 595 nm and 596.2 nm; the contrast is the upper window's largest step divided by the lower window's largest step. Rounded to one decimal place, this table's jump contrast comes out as 0.2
